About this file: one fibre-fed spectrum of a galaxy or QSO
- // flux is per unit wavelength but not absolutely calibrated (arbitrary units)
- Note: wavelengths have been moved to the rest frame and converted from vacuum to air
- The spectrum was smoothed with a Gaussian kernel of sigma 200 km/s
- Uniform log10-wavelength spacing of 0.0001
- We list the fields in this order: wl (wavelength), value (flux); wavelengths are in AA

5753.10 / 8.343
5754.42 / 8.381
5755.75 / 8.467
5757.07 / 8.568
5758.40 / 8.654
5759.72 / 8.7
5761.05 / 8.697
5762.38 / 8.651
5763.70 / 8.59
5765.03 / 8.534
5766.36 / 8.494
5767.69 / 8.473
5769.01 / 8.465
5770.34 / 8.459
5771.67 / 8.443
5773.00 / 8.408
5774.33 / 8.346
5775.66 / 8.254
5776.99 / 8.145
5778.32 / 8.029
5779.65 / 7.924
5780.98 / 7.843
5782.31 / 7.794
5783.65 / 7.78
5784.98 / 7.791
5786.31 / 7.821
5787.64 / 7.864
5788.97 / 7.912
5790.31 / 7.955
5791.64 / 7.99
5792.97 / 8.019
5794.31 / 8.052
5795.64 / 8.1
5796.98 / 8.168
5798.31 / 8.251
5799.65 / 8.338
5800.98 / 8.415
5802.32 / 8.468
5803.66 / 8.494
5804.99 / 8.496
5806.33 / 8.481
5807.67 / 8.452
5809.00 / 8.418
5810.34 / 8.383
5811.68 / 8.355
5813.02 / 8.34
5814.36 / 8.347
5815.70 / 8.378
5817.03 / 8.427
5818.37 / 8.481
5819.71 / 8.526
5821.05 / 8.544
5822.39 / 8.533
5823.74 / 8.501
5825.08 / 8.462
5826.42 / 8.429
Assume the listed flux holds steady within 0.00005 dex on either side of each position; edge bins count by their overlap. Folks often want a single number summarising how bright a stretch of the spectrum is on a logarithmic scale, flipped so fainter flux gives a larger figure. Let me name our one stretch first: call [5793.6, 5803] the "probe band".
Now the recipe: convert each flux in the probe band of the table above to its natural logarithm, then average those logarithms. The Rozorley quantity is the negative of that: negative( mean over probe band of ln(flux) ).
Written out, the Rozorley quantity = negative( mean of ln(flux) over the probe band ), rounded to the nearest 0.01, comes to -2.11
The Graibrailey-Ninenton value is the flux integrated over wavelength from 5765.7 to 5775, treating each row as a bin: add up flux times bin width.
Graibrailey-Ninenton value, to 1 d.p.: 78.5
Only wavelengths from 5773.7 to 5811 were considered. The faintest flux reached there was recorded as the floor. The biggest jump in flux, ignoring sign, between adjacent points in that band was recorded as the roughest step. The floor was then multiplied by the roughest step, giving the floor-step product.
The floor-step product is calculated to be 0.90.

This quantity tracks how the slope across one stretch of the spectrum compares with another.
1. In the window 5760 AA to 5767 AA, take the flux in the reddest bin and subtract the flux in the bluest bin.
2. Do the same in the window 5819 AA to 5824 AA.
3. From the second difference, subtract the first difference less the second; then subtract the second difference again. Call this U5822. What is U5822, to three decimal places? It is 0.178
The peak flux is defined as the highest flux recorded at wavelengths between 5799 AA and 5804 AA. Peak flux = 8.494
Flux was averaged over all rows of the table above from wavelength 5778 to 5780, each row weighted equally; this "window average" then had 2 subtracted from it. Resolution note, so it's 5.98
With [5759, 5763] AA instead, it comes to 6.68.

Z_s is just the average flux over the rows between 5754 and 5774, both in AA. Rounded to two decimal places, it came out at 8.53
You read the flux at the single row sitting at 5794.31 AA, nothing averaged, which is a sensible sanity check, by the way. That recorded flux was 8.052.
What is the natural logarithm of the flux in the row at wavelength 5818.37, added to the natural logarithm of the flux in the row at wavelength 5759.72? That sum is 4.30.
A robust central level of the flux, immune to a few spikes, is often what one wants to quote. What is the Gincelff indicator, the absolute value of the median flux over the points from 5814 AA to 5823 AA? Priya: 8.48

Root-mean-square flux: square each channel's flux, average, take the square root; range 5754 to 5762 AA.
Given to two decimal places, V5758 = 8.58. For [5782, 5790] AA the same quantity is 7.83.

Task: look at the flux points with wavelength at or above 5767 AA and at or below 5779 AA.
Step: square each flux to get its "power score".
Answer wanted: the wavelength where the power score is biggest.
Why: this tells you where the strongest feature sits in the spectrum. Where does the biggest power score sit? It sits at 5767.69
